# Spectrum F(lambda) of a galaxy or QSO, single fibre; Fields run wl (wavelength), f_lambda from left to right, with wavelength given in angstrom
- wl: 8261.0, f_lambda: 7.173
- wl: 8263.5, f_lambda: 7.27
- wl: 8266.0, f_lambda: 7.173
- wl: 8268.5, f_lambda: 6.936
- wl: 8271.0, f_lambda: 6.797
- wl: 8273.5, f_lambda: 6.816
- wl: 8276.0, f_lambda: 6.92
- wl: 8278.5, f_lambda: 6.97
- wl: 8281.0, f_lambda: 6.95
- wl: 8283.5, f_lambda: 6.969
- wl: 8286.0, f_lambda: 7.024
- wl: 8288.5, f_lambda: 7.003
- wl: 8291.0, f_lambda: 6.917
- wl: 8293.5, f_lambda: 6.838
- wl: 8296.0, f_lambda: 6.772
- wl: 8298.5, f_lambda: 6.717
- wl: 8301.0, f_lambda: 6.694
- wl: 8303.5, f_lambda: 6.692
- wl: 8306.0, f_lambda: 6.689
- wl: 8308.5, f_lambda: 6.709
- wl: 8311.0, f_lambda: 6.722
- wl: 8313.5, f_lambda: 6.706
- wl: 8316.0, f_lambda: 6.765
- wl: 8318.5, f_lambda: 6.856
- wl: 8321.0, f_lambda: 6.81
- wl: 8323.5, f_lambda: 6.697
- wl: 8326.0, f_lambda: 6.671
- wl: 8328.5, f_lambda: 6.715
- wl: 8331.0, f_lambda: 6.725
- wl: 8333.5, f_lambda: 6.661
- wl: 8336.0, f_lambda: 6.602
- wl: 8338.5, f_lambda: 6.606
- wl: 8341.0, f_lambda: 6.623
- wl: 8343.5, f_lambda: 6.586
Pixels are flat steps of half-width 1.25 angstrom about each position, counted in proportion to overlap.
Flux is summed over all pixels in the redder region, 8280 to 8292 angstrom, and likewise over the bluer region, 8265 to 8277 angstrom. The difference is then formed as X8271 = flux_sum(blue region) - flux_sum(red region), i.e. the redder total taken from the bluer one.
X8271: -0.2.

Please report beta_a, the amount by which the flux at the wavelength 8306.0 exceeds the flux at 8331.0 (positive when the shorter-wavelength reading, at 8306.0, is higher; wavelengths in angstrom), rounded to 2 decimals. -0.04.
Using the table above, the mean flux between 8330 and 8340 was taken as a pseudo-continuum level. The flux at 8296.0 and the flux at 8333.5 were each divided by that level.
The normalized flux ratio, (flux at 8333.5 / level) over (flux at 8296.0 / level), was 0.98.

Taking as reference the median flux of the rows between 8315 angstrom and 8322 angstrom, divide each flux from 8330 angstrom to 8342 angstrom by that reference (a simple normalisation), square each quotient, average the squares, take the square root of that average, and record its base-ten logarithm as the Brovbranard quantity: -0.011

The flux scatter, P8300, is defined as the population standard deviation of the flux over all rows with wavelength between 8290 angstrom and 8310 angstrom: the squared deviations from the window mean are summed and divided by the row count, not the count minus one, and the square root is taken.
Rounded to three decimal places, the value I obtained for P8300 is 0.078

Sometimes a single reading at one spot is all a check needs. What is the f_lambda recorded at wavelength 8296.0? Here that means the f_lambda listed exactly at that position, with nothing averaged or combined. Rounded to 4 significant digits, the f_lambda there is 6.772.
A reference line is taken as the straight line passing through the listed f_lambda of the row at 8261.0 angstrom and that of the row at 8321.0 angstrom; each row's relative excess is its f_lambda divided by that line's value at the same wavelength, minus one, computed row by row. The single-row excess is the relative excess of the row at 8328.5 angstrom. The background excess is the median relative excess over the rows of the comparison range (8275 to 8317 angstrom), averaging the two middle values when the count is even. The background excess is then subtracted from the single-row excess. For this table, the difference 0.014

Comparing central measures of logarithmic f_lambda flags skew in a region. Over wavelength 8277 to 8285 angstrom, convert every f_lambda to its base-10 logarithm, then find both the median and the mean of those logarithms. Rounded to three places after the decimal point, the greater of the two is 0.843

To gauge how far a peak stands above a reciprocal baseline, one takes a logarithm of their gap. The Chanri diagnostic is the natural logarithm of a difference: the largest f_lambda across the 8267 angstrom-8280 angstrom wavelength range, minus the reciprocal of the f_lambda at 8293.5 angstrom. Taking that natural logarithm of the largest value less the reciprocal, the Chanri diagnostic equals 1.920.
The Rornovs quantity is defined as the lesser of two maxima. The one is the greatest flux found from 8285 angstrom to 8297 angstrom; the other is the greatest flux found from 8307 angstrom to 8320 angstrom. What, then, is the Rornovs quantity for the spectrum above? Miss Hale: 6.86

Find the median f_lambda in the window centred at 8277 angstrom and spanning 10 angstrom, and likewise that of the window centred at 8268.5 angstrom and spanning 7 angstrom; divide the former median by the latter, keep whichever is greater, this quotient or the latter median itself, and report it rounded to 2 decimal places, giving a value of 6.94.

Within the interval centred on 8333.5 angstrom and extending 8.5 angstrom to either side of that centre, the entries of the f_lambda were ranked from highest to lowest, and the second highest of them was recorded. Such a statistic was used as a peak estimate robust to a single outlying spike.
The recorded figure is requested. 6.715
